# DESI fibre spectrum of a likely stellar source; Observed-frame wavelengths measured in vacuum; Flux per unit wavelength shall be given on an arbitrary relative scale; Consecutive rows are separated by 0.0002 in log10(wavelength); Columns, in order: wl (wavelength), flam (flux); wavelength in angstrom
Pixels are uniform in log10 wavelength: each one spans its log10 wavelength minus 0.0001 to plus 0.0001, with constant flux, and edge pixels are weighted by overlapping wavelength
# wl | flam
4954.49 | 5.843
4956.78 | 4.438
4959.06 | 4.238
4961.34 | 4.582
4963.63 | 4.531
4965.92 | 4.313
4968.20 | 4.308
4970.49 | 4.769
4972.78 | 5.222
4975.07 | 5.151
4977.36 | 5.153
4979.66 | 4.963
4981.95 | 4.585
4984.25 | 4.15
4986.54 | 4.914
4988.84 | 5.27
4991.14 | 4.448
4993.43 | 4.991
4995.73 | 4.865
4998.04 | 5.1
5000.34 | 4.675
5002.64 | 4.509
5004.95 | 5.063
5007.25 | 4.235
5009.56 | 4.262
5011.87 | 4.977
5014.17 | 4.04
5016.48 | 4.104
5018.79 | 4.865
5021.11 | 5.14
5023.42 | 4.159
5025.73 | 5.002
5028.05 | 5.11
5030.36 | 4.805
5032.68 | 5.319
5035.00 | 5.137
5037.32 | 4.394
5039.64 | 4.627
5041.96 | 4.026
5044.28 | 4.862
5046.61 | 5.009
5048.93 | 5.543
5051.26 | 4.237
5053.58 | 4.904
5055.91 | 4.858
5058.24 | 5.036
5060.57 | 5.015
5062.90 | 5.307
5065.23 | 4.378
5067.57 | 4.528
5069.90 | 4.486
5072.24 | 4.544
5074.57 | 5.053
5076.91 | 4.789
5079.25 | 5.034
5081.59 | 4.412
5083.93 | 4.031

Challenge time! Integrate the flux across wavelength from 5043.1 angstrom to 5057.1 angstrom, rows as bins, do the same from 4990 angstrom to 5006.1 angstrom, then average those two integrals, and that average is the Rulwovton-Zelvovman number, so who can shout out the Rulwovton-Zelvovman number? 73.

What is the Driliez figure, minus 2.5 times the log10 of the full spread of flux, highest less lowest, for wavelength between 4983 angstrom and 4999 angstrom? -0.12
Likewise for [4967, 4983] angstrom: 0.10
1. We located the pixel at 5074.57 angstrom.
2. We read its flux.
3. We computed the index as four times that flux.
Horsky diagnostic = 20.2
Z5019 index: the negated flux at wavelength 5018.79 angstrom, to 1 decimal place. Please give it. -4.9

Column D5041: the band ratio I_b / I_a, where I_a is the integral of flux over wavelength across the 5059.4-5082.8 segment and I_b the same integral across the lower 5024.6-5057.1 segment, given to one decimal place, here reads 1.4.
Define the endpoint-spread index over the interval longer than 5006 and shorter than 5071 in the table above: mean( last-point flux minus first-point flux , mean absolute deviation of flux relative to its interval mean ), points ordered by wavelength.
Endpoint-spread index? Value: 0.31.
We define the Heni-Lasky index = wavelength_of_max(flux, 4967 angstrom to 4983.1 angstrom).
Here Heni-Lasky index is 4972.78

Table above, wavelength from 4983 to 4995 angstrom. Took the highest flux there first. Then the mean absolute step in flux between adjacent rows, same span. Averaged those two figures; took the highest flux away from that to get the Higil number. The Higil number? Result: -2.32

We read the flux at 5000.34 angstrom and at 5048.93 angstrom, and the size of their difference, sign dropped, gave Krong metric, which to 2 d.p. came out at 0.87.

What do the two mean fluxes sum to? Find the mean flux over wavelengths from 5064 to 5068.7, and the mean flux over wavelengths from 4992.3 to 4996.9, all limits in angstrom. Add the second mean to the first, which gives 9.38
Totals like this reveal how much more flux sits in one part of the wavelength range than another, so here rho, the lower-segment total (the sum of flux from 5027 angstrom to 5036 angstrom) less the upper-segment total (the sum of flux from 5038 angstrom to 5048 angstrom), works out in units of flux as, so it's 1.8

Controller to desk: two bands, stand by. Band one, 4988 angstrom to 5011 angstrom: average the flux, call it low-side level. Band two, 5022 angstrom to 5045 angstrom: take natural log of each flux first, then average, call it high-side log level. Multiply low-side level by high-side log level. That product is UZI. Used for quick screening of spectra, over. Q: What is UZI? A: 7.36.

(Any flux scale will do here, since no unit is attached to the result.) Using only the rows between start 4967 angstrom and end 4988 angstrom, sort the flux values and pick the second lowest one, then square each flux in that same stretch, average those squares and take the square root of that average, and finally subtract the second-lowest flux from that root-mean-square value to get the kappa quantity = 0.51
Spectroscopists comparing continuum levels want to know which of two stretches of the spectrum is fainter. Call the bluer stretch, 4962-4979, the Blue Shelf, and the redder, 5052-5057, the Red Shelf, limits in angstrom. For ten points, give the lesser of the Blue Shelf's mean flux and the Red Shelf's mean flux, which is 4.78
